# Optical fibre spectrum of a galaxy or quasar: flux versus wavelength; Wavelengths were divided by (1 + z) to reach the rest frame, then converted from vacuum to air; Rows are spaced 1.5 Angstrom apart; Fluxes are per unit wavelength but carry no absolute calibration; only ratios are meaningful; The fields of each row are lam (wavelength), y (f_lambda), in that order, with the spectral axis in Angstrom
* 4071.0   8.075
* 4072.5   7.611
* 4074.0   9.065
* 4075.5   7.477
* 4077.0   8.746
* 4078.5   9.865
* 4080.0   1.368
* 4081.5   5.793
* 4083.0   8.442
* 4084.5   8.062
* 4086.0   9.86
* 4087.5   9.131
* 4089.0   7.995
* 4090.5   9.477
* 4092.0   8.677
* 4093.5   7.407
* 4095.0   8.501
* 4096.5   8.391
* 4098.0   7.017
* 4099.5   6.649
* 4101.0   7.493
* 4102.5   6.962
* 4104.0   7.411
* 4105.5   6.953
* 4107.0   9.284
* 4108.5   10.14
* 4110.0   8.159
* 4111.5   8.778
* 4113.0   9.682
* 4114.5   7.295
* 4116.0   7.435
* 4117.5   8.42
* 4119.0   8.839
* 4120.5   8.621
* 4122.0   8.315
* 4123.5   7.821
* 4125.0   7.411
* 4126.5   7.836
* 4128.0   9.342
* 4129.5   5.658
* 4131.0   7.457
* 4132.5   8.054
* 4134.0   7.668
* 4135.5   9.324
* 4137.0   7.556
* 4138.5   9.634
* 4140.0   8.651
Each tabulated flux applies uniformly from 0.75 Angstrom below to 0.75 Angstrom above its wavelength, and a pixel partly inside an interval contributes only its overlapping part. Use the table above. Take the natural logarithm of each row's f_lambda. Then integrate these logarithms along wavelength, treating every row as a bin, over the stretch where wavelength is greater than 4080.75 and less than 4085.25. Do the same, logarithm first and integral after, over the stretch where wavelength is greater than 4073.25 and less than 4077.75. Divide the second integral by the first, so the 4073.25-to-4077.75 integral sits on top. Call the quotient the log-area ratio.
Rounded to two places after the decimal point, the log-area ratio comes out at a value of 1.07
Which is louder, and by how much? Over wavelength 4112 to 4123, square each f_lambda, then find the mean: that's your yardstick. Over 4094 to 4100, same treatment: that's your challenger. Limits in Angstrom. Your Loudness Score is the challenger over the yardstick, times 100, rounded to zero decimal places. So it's 84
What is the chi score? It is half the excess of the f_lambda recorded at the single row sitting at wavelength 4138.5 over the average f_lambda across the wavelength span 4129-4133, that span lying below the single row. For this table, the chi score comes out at 1.3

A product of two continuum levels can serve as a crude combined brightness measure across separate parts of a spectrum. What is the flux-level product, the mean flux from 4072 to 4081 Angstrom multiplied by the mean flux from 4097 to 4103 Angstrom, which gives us 52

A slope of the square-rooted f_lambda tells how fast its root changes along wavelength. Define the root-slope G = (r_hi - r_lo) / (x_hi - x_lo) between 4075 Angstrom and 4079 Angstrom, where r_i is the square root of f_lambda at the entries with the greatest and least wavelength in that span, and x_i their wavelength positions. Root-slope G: 0.14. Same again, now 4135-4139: 0.02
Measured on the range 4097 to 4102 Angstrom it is 0.03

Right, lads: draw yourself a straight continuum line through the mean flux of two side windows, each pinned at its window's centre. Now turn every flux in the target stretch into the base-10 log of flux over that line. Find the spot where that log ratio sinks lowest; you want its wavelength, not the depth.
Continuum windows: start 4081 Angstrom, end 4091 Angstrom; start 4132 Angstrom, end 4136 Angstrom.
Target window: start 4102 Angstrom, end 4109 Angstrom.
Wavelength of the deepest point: 4105.5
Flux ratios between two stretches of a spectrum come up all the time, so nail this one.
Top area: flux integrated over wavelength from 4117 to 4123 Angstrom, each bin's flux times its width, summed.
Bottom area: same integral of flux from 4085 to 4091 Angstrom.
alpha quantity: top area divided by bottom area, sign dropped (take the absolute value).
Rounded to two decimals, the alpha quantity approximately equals 0.94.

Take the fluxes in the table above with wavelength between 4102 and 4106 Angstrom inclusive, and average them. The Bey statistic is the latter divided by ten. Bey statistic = 0.71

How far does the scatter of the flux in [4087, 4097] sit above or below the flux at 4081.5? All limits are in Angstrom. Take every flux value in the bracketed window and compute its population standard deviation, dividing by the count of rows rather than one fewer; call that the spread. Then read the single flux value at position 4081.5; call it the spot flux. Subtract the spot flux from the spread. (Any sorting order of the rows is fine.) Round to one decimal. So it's -5.2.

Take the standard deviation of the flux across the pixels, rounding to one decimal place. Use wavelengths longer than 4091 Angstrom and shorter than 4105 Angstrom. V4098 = 0.7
